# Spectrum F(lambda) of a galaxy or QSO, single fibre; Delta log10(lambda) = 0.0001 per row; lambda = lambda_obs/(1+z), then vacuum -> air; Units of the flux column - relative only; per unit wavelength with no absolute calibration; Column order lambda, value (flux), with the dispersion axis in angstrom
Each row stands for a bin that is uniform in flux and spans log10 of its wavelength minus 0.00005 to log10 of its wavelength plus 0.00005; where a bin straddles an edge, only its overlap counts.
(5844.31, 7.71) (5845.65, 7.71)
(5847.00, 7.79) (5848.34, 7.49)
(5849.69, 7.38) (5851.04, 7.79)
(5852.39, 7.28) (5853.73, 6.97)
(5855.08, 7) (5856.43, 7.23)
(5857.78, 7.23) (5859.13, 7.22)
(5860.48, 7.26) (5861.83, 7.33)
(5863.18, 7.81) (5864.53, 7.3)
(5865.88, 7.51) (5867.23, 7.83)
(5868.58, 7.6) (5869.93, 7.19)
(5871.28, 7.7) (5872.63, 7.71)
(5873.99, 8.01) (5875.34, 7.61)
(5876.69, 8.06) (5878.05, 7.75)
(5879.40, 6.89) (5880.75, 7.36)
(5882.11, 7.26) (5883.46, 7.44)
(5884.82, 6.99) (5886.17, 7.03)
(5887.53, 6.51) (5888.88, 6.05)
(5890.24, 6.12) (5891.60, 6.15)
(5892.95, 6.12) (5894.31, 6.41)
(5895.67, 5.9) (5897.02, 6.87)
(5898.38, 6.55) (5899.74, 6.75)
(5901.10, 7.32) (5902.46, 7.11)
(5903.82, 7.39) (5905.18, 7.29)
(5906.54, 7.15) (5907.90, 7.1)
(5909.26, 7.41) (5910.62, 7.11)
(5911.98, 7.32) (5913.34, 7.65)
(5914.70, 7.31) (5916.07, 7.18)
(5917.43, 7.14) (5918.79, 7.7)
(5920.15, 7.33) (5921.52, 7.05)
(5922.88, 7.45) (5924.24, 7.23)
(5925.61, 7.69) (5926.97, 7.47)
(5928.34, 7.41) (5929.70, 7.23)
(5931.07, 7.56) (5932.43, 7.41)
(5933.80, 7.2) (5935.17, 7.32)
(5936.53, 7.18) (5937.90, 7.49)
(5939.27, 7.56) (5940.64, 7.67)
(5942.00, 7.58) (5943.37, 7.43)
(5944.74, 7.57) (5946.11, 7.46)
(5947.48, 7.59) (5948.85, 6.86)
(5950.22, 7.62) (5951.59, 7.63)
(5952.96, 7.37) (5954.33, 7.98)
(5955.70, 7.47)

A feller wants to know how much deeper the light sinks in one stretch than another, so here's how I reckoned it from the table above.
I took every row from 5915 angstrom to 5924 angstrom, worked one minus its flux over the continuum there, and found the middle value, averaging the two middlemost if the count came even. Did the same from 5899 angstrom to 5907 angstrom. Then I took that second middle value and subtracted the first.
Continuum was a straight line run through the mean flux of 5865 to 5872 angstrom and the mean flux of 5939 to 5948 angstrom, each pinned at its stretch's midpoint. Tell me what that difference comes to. 0.00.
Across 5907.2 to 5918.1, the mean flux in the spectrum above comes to 7.28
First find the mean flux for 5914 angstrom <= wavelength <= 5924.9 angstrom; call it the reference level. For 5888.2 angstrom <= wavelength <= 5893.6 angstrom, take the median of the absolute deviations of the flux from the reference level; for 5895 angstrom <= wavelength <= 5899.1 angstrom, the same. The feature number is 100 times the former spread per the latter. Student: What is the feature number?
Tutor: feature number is 157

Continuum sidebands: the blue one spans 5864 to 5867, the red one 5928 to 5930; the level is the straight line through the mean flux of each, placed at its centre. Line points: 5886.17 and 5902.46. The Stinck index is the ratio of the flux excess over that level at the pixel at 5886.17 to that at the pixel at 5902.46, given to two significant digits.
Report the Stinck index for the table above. 1.4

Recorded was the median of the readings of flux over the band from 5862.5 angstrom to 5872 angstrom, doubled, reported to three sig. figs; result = 15.2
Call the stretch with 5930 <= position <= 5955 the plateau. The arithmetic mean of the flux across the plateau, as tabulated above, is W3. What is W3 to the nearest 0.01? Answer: 7.47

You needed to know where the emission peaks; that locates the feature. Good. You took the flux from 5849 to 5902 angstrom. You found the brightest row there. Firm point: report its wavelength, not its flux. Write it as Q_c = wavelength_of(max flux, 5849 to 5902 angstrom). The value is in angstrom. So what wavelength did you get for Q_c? 5876.69 angstrom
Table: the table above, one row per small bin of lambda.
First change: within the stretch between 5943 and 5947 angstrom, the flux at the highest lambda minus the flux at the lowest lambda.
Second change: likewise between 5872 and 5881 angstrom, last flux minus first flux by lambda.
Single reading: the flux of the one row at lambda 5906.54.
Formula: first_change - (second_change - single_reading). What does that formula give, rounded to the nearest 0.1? 7.5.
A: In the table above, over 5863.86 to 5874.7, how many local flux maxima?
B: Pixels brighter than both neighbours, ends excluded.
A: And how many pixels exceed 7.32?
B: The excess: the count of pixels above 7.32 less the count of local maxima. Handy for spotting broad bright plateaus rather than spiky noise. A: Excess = 5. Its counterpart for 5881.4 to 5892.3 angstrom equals -1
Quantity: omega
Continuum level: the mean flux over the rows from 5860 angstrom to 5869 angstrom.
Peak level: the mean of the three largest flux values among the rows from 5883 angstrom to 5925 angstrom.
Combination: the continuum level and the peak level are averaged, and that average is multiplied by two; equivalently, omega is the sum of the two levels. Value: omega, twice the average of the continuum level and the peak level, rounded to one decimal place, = 15.1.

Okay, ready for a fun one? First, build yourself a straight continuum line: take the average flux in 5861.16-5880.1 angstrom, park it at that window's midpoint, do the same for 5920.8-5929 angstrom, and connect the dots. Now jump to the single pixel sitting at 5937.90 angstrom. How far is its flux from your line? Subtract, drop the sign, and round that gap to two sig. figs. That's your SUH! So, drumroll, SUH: 0.16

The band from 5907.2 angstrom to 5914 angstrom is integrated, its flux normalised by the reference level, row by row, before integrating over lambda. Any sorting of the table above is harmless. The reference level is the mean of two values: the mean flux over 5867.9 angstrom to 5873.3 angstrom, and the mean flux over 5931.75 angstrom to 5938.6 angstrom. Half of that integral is 3.35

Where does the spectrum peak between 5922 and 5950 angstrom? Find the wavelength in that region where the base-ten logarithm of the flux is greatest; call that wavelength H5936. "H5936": 5925.61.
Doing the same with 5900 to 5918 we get 5913.34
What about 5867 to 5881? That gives 5876.69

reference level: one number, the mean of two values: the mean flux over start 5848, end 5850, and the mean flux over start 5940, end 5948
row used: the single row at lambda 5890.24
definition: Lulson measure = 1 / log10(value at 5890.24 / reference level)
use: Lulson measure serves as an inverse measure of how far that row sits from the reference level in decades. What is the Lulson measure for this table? -11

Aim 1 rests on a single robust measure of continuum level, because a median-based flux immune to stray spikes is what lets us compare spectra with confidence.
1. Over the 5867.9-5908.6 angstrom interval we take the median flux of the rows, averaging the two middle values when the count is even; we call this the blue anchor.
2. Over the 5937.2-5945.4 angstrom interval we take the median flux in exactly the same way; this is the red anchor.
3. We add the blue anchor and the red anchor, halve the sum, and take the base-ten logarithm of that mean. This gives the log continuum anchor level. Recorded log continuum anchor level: 0.8661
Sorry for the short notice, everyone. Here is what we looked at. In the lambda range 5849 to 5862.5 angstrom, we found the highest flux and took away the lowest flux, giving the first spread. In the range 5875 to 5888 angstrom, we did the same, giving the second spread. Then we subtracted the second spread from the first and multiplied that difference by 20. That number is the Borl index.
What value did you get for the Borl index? -15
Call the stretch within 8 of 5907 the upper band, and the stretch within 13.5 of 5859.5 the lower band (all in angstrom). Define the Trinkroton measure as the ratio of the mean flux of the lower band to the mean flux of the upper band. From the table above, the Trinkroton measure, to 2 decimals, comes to 1.03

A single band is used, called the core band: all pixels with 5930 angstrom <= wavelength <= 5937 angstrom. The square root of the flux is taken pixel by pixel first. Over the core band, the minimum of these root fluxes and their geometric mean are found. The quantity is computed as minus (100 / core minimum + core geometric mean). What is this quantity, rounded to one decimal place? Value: -40.0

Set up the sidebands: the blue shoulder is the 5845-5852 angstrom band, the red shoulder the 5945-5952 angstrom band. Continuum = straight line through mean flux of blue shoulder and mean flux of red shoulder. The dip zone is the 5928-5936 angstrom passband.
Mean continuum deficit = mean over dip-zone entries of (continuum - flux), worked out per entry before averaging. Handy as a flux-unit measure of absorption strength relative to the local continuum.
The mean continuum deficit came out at 0.11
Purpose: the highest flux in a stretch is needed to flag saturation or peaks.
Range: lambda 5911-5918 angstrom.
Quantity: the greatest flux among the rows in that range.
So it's 7.65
